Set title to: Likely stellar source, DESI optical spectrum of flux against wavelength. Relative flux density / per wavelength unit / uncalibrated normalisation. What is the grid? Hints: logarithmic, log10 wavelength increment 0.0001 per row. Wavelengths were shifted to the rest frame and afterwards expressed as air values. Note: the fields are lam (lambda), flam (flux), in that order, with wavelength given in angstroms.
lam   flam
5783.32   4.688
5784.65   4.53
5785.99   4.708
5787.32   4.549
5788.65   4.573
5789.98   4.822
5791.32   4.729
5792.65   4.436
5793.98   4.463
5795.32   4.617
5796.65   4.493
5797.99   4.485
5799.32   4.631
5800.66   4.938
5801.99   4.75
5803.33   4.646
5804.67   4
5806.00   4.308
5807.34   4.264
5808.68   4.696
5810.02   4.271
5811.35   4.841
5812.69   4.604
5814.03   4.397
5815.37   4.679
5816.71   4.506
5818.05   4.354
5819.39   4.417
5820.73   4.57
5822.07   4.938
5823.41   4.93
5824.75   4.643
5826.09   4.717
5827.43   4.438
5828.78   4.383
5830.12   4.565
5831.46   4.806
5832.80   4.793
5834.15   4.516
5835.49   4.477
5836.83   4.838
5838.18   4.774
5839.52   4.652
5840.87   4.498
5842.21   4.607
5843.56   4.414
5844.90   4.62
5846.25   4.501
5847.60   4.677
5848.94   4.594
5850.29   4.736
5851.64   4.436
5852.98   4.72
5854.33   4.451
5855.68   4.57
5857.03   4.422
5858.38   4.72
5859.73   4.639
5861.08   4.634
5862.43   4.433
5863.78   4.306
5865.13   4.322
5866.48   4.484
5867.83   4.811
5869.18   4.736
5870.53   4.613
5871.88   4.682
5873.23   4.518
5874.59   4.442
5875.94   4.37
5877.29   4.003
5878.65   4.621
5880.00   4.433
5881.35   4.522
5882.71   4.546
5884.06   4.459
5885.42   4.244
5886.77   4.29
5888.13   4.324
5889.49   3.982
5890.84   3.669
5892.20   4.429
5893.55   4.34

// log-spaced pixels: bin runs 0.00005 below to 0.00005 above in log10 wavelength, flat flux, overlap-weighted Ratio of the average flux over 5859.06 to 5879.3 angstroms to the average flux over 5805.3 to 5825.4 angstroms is 0.99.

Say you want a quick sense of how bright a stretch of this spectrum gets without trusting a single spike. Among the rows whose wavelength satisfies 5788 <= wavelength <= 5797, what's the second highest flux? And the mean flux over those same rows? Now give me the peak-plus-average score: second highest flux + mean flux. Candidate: 9.32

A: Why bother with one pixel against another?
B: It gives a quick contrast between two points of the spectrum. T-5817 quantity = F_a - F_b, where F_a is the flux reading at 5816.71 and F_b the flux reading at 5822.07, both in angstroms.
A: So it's -0.4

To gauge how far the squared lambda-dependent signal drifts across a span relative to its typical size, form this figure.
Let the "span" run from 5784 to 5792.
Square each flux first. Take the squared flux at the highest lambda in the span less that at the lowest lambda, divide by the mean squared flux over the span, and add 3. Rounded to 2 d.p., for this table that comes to 3.09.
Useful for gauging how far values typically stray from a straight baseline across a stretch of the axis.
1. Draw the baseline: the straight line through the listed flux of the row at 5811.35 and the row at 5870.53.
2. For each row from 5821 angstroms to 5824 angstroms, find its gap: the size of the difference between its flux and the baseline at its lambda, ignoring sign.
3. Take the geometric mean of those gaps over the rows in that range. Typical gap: 0.14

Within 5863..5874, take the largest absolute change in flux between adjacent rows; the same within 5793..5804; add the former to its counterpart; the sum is 0.63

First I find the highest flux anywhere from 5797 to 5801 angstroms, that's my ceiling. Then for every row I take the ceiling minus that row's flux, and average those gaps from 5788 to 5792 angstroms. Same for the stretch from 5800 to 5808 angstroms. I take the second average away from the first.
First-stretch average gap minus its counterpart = -0.22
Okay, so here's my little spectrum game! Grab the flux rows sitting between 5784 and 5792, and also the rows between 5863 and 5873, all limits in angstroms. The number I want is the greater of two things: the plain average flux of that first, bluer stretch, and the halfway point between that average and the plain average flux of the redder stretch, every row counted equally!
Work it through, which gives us 4.65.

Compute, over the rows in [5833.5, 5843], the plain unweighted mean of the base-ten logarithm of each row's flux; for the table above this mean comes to 0.665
